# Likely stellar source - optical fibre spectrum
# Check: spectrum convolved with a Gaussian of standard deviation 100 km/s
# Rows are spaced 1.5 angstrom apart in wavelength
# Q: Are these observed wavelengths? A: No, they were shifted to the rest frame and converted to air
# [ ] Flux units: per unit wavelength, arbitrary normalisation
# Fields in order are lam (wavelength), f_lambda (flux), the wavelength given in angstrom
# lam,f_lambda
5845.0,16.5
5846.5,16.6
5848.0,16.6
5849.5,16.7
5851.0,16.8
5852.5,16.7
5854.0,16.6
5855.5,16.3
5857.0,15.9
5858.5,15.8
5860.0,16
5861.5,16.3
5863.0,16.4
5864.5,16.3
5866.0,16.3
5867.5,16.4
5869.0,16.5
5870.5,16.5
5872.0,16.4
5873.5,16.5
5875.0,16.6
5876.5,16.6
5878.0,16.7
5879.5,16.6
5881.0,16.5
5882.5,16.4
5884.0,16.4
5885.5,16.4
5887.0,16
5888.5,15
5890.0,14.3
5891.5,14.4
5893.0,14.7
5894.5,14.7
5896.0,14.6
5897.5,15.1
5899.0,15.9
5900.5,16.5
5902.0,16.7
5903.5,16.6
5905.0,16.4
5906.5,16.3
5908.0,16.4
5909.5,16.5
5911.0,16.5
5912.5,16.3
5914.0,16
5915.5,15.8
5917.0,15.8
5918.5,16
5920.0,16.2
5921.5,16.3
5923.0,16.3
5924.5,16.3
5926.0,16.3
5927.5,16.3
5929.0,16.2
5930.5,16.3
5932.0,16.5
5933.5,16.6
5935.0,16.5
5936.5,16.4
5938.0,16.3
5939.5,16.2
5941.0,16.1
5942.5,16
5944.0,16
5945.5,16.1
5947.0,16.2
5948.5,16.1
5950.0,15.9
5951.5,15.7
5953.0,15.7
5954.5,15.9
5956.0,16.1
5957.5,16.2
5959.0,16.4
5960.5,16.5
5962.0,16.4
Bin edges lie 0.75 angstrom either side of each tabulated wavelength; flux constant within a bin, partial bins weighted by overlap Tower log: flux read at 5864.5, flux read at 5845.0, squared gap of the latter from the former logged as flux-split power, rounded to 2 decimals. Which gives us 0.04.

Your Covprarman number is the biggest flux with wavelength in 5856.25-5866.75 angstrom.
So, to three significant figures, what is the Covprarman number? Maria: 16.4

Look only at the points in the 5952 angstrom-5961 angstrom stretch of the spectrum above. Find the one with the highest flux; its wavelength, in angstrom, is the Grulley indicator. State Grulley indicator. 5960.5 angstrom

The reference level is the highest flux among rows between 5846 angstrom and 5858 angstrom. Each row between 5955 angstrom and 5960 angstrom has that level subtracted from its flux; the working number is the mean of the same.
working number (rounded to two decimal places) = -0.57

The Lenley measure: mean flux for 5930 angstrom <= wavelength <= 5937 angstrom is 16.5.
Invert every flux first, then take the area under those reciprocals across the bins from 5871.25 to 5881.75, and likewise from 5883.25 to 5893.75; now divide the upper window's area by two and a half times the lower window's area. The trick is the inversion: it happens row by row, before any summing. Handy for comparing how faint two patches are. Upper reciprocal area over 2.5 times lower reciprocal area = 0.434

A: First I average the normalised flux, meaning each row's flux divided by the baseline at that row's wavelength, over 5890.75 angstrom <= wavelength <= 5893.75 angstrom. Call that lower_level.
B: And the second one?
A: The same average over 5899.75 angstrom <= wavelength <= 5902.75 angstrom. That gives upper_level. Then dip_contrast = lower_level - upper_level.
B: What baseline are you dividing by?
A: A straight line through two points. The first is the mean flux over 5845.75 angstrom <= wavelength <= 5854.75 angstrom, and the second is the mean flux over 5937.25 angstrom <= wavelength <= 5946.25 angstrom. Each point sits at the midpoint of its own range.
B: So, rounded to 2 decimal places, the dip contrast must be -0.13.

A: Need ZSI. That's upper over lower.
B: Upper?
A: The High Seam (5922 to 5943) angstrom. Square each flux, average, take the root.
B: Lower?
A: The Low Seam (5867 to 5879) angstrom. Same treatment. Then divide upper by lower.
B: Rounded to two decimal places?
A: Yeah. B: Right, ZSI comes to 0.99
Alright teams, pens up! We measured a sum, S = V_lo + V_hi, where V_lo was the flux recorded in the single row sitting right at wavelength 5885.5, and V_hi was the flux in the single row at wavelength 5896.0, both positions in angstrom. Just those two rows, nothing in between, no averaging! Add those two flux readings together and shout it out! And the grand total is 31.0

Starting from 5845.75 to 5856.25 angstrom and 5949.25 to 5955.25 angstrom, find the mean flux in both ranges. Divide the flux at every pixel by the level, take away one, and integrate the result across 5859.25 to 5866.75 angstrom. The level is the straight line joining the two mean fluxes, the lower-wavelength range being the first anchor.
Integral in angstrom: -0.12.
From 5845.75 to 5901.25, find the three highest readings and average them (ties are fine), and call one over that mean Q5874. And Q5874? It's 0.0598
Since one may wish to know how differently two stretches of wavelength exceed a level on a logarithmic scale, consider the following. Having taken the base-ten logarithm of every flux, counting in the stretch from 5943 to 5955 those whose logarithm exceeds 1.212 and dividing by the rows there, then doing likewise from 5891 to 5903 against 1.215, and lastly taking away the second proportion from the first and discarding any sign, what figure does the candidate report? 0.25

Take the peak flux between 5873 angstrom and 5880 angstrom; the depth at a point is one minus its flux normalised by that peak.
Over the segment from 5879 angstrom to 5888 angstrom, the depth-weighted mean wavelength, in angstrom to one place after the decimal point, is 5884.6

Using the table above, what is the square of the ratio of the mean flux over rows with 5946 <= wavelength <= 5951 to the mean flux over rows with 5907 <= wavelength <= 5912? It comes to 0.95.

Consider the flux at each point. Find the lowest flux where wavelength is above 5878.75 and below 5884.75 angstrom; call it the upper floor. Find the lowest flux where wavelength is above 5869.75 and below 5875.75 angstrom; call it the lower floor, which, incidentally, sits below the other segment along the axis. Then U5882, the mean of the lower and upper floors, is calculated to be 16.4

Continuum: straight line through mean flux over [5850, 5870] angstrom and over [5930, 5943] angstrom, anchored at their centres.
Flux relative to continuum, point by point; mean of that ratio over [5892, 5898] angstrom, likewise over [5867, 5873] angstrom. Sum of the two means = 1.91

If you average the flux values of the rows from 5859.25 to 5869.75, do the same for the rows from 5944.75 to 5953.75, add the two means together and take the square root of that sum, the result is 5.68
